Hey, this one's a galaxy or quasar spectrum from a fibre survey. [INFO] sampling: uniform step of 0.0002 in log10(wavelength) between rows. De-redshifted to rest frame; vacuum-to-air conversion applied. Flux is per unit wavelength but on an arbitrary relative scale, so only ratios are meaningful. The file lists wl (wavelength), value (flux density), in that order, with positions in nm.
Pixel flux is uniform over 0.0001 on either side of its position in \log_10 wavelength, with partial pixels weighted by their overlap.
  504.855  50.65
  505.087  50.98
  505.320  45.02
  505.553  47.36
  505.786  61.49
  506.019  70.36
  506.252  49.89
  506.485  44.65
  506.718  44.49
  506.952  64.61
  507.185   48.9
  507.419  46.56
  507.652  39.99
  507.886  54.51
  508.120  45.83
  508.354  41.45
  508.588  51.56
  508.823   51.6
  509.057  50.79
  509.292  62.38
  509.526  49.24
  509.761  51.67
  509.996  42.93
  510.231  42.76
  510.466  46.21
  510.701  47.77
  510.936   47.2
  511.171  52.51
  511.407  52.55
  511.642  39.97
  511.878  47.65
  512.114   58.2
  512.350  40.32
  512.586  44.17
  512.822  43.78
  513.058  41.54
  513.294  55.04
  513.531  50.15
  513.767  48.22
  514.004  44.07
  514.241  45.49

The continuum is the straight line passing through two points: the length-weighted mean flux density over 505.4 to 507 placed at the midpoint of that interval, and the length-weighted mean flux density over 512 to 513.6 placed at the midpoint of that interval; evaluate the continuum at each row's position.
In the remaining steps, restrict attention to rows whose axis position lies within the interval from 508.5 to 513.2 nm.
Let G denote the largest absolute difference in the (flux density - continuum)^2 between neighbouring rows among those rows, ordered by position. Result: 130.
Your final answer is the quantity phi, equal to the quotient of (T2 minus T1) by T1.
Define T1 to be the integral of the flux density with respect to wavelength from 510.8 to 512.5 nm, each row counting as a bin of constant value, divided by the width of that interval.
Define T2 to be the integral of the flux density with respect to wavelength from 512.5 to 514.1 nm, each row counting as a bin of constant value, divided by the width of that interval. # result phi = -0.03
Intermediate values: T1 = 48.3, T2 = 46.8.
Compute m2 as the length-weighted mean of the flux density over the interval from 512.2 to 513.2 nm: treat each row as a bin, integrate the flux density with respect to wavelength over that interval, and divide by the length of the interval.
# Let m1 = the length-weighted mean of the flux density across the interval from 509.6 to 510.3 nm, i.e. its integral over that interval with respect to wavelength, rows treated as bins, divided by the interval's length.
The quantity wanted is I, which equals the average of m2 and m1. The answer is 44.7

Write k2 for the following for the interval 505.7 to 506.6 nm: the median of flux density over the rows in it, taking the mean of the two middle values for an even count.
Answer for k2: 56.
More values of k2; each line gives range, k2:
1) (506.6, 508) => 48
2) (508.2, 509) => 52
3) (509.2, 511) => 47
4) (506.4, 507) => 45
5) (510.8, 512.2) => 50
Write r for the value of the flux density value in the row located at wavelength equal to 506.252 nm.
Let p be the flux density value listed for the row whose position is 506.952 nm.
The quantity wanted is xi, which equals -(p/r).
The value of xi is -1.3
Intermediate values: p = 64.61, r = 49.89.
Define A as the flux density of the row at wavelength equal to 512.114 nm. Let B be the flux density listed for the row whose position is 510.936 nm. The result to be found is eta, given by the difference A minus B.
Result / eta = 11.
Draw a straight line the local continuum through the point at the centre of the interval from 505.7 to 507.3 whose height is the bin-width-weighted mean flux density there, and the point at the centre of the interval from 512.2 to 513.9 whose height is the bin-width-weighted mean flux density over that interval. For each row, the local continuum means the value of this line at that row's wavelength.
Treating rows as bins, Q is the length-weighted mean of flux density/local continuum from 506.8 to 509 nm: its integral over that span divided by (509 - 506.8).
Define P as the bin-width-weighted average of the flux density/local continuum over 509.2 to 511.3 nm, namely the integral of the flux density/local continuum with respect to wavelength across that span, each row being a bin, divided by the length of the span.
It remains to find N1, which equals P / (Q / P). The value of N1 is 1.03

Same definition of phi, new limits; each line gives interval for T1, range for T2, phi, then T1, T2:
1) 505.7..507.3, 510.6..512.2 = -0.10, 54.8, 49.3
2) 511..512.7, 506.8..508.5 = 0.02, 47.9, 48.8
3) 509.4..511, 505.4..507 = 0.15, 46.9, 54.0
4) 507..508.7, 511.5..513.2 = -0.05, 47.7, 45.4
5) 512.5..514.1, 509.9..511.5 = 0.01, 46.8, 47.4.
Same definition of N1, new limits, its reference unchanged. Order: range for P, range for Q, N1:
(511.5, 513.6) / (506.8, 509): 1.06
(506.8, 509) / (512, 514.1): 0.85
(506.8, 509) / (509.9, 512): 0.91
